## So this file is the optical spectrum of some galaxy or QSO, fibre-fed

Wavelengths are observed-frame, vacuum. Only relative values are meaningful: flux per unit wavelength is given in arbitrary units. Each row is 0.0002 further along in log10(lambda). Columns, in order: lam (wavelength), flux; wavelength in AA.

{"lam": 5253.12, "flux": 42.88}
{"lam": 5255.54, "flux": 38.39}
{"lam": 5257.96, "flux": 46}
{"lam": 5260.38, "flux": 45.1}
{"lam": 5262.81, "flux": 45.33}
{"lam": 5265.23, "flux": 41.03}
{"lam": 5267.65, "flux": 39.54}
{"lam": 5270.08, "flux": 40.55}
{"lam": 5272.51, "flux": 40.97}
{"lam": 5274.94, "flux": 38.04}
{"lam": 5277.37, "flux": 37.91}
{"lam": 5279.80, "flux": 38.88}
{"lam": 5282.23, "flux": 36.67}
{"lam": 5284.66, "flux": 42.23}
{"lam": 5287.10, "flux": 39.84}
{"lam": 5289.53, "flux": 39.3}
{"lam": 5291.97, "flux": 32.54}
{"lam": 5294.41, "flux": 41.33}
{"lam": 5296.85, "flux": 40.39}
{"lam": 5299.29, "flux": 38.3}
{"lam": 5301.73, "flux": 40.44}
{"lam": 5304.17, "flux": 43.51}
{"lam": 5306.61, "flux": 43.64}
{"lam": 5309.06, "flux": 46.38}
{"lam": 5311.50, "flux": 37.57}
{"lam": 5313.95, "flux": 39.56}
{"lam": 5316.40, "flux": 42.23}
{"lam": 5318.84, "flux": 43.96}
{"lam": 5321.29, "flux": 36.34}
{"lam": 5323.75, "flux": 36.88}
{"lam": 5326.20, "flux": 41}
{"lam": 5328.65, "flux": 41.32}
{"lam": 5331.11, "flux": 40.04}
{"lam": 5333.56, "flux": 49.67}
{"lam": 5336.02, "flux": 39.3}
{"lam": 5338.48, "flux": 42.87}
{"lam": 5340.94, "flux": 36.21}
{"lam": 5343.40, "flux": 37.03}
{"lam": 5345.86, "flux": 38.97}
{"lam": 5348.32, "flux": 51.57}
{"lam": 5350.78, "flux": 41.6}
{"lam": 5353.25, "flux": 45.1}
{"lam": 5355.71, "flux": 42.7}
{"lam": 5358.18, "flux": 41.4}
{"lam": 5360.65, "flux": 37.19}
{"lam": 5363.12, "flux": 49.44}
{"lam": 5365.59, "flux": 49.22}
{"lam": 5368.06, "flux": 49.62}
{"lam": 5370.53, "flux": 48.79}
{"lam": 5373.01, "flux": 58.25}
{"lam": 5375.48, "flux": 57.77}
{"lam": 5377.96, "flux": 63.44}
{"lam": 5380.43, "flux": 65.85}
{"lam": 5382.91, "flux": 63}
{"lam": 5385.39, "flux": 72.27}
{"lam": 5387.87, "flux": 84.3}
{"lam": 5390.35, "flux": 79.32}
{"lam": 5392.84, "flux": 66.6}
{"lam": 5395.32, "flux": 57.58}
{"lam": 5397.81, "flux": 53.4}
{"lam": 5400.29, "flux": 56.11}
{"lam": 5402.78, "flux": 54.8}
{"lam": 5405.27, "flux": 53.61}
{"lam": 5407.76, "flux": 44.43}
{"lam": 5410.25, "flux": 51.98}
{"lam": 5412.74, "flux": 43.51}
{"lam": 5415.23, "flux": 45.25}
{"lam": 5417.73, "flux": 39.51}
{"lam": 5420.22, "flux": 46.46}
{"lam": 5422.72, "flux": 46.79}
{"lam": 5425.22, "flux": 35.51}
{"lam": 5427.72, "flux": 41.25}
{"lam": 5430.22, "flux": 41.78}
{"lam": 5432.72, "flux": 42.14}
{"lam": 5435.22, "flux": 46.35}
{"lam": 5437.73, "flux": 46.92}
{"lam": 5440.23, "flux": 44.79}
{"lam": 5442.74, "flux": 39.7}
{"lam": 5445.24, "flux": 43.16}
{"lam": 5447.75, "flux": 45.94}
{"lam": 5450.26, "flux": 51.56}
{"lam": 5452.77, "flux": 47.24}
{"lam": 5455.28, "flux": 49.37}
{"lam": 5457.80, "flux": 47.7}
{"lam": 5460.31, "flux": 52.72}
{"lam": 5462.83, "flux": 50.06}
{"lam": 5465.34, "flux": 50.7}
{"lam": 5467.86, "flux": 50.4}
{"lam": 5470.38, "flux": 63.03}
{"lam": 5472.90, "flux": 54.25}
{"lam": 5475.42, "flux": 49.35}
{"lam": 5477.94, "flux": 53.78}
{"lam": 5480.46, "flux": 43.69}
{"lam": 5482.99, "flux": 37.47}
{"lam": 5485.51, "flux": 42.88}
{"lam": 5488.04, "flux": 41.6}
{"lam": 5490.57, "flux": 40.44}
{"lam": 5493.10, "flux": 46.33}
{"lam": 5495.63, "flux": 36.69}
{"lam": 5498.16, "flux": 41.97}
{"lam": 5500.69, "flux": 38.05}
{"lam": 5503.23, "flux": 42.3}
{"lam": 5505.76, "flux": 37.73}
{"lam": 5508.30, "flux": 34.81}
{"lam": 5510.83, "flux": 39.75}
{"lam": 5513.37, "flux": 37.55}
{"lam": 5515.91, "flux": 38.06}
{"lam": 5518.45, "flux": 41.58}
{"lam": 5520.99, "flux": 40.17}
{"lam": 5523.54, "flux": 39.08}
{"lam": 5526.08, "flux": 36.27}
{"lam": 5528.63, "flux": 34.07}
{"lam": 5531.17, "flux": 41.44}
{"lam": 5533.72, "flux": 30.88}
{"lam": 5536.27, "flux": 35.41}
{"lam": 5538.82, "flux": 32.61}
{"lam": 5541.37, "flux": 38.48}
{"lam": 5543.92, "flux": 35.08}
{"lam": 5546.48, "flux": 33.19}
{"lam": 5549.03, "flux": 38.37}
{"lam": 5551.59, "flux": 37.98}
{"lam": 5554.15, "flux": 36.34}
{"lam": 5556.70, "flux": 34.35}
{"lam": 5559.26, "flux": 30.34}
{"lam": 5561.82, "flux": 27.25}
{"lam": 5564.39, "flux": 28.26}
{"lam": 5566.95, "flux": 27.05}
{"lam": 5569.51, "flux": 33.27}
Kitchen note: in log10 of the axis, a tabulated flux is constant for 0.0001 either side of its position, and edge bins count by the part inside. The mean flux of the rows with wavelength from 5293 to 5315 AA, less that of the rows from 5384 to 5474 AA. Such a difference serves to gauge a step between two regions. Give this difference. -10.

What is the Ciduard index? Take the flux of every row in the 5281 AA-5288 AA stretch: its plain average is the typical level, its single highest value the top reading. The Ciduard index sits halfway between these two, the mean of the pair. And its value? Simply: 40.9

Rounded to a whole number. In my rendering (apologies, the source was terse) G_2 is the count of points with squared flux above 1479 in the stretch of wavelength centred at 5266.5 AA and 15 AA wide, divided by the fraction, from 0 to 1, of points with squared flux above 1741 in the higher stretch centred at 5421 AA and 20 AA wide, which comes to 10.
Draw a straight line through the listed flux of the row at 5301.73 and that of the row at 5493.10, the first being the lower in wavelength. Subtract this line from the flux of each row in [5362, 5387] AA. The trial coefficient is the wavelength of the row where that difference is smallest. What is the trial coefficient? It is 5370.53 AA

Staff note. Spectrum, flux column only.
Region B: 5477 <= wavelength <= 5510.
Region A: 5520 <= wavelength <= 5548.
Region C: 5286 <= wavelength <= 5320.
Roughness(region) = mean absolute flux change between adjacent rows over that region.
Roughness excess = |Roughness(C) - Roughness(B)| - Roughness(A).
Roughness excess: -2.5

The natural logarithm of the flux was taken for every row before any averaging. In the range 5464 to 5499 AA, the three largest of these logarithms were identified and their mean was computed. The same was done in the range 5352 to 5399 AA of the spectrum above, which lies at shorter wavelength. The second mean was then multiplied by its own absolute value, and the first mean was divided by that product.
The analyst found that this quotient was 0.21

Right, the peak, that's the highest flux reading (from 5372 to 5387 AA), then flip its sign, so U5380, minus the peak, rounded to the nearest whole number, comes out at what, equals -72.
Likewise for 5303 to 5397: -84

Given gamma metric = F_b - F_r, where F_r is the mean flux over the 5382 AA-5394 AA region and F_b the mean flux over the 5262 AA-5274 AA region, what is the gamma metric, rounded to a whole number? -32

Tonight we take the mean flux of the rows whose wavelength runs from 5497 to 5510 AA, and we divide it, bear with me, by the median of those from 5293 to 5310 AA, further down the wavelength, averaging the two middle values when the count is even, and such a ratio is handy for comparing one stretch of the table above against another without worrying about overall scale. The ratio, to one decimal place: 0.9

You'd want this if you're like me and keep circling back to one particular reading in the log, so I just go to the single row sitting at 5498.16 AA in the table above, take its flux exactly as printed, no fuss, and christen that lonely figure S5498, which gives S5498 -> 41.97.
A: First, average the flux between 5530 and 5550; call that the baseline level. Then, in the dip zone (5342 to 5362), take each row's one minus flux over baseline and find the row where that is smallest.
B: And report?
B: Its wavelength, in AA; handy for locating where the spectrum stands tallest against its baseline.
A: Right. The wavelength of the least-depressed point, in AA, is 5348.32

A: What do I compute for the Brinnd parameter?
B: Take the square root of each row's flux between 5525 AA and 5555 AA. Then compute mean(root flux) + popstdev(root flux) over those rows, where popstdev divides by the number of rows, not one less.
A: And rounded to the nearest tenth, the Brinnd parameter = 6.2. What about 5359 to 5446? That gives 7.9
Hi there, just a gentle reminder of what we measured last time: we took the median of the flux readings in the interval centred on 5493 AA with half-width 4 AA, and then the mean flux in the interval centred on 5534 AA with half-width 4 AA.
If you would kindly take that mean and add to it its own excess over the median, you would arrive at 31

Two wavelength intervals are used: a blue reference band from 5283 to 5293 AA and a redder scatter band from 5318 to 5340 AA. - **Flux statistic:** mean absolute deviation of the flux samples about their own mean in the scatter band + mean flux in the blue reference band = 41.3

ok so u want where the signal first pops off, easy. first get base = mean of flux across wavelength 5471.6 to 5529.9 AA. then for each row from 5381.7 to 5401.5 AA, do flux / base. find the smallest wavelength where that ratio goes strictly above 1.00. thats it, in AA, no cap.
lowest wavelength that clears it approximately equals 5382.91 AA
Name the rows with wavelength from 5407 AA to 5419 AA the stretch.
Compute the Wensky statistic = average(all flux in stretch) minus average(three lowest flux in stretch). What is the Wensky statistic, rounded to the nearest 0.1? 2.5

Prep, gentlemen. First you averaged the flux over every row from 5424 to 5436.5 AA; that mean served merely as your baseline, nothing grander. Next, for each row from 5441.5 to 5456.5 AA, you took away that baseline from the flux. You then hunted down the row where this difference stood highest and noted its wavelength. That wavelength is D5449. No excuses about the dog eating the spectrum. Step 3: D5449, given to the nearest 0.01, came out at 5450.26 AA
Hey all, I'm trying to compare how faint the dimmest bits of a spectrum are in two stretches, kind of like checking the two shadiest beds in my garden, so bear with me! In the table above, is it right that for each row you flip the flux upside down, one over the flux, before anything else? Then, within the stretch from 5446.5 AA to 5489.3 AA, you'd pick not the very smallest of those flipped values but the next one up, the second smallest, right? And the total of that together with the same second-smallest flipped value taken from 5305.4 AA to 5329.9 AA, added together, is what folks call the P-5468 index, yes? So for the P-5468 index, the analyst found 0.0412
